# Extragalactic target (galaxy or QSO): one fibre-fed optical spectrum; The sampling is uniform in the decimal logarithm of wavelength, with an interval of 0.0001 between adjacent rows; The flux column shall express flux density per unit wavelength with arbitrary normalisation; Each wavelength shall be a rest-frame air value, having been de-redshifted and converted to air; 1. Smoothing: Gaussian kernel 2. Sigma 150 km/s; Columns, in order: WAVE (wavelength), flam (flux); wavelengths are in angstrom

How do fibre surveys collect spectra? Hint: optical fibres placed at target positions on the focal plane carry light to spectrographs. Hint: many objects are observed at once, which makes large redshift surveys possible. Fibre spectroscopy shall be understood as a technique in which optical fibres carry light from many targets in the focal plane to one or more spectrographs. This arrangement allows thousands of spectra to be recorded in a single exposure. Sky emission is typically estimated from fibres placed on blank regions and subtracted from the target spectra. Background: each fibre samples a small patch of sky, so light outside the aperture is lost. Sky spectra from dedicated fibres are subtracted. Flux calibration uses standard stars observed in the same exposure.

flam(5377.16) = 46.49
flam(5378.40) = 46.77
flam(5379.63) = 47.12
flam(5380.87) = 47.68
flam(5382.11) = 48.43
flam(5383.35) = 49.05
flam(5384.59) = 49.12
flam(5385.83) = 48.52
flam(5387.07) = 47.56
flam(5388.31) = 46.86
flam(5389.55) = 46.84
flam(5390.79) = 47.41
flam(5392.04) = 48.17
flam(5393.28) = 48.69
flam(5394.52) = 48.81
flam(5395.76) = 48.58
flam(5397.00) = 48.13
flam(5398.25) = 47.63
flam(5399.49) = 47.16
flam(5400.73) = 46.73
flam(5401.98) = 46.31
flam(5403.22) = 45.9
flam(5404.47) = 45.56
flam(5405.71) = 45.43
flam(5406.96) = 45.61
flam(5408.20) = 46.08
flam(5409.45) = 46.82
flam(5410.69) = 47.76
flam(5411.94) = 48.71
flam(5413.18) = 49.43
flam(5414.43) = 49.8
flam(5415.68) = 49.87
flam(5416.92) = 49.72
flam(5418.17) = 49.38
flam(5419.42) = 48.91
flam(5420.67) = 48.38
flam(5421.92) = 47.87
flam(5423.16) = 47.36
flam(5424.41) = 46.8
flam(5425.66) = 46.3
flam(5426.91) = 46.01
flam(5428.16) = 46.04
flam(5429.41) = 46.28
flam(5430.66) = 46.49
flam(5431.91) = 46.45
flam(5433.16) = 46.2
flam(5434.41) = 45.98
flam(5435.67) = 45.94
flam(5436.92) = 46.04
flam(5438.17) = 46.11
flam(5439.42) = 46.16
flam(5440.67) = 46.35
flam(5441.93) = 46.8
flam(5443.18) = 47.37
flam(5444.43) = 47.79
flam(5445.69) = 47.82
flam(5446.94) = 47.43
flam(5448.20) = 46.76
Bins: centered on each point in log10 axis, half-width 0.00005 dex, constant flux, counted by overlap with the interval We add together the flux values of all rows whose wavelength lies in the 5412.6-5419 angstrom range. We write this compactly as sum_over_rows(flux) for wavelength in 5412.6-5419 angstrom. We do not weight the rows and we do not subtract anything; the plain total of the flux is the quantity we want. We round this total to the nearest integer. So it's 248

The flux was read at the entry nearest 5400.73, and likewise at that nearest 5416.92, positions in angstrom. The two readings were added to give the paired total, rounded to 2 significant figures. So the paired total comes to 96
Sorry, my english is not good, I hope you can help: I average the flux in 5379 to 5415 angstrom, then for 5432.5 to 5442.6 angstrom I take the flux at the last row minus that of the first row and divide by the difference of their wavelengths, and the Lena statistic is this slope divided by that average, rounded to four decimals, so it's 0.0014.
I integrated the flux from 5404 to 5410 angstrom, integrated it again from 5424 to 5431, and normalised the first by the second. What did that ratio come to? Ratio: 0.8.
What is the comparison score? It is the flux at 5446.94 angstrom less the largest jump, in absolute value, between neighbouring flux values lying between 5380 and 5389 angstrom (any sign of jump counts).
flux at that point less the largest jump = 46.5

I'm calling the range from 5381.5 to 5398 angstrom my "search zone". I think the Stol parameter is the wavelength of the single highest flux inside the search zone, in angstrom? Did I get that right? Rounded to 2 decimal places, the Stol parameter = 5384.59 angstrom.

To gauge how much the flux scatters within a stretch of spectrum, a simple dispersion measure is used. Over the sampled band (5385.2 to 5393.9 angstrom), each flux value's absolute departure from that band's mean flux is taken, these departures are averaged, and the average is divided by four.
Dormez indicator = 0.16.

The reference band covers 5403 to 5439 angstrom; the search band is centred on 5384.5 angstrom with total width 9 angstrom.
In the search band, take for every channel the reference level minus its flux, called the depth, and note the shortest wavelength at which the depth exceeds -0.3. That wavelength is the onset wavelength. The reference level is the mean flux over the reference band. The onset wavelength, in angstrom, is 5388.31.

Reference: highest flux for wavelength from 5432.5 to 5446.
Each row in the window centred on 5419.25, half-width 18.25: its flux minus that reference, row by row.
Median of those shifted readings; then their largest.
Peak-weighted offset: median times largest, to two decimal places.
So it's -2.81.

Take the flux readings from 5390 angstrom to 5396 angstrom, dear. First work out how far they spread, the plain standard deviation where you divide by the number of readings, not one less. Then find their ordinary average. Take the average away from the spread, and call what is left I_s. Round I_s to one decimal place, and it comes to -47.8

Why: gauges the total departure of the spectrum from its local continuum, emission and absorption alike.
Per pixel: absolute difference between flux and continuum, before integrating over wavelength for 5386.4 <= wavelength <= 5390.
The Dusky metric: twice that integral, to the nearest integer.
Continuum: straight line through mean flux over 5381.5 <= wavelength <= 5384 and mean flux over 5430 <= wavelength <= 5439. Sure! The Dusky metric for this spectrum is 10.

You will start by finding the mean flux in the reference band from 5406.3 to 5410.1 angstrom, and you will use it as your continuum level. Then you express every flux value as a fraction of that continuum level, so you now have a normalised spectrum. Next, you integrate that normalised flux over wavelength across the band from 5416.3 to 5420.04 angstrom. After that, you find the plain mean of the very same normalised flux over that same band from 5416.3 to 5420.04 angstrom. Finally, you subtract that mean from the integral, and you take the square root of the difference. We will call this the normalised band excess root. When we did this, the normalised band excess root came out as 1.71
